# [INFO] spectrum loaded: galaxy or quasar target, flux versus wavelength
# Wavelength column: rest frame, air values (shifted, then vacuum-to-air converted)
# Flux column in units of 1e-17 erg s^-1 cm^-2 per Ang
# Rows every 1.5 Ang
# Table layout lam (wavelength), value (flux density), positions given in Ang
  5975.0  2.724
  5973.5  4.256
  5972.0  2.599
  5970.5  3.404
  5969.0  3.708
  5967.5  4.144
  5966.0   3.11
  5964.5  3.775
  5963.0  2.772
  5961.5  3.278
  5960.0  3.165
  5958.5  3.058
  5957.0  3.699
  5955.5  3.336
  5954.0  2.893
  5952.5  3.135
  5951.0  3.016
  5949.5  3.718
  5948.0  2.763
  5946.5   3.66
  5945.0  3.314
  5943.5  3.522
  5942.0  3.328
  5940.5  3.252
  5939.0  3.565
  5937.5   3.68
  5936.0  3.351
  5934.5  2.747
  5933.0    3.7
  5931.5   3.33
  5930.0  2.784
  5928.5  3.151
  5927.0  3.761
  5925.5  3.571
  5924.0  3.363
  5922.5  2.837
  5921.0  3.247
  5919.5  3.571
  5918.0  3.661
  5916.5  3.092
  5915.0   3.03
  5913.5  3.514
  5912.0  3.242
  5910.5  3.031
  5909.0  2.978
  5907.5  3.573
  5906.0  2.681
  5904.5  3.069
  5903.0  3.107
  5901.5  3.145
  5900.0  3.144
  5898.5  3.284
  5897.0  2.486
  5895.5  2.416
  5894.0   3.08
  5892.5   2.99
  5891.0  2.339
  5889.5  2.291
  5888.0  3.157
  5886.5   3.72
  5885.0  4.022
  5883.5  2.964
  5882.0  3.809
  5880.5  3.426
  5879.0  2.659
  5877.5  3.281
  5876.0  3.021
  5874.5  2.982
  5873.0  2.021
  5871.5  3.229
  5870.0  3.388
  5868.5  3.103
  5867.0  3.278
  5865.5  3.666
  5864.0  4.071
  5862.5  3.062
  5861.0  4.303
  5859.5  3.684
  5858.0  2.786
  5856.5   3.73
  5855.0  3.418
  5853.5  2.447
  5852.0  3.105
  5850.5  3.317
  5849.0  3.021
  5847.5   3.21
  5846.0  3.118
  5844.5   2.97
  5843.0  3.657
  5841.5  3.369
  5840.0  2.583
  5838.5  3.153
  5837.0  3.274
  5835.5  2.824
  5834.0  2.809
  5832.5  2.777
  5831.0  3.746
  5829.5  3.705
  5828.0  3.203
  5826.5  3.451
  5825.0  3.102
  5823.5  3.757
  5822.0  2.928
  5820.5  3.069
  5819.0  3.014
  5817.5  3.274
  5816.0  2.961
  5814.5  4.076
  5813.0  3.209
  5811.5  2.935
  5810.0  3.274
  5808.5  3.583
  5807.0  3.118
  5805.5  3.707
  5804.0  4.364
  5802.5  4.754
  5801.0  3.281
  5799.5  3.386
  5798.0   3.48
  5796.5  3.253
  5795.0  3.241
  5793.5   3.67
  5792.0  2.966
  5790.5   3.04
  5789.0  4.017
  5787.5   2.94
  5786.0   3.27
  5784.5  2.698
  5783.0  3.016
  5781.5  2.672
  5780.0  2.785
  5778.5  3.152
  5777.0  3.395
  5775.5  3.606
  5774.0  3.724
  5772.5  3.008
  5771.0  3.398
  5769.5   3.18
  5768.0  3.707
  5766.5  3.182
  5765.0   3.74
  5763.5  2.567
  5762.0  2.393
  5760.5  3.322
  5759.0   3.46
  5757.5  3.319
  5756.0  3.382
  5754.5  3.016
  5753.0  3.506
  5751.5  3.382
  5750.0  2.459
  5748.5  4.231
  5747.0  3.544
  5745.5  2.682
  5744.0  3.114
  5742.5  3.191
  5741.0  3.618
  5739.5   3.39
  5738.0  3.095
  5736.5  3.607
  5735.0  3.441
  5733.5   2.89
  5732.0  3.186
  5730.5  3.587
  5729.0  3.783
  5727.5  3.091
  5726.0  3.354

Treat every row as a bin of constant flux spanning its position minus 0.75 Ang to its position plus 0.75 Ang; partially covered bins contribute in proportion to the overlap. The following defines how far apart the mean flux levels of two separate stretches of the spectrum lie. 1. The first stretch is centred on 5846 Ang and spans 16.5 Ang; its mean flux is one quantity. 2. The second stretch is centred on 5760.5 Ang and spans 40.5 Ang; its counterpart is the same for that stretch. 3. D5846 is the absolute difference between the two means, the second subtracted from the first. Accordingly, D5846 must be 0.18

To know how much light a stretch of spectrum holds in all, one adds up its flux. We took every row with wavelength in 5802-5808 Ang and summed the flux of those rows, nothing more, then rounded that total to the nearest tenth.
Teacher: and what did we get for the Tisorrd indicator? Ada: 15.9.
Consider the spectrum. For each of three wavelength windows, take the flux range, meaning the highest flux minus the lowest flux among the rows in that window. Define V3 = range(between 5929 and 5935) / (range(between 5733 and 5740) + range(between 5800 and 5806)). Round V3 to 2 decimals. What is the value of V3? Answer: 0.44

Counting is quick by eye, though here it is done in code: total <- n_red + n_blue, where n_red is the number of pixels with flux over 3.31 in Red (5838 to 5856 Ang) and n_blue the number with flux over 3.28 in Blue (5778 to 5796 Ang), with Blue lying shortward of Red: 6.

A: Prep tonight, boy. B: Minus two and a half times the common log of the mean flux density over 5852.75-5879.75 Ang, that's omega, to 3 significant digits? -1.27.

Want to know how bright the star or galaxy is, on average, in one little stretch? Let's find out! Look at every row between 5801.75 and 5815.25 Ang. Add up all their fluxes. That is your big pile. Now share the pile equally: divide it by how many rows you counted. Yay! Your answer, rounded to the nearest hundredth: 3.67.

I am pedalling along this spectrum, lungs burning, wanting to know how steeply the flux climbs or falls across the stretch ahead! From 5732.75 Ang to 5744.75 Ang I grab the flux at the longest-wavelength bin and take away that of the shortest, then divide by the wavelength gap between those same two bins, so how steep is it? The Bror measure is 0.021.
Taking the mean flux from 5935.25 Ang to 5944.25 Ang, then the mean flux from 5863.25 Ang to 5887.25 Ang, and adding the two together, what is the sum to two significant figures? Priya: 6.7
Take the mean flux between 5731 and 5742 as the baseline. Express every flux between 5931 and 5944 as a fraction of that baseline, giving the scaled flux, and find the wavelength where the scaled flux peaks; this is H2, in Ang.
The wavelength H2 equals 5933.0 Ang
